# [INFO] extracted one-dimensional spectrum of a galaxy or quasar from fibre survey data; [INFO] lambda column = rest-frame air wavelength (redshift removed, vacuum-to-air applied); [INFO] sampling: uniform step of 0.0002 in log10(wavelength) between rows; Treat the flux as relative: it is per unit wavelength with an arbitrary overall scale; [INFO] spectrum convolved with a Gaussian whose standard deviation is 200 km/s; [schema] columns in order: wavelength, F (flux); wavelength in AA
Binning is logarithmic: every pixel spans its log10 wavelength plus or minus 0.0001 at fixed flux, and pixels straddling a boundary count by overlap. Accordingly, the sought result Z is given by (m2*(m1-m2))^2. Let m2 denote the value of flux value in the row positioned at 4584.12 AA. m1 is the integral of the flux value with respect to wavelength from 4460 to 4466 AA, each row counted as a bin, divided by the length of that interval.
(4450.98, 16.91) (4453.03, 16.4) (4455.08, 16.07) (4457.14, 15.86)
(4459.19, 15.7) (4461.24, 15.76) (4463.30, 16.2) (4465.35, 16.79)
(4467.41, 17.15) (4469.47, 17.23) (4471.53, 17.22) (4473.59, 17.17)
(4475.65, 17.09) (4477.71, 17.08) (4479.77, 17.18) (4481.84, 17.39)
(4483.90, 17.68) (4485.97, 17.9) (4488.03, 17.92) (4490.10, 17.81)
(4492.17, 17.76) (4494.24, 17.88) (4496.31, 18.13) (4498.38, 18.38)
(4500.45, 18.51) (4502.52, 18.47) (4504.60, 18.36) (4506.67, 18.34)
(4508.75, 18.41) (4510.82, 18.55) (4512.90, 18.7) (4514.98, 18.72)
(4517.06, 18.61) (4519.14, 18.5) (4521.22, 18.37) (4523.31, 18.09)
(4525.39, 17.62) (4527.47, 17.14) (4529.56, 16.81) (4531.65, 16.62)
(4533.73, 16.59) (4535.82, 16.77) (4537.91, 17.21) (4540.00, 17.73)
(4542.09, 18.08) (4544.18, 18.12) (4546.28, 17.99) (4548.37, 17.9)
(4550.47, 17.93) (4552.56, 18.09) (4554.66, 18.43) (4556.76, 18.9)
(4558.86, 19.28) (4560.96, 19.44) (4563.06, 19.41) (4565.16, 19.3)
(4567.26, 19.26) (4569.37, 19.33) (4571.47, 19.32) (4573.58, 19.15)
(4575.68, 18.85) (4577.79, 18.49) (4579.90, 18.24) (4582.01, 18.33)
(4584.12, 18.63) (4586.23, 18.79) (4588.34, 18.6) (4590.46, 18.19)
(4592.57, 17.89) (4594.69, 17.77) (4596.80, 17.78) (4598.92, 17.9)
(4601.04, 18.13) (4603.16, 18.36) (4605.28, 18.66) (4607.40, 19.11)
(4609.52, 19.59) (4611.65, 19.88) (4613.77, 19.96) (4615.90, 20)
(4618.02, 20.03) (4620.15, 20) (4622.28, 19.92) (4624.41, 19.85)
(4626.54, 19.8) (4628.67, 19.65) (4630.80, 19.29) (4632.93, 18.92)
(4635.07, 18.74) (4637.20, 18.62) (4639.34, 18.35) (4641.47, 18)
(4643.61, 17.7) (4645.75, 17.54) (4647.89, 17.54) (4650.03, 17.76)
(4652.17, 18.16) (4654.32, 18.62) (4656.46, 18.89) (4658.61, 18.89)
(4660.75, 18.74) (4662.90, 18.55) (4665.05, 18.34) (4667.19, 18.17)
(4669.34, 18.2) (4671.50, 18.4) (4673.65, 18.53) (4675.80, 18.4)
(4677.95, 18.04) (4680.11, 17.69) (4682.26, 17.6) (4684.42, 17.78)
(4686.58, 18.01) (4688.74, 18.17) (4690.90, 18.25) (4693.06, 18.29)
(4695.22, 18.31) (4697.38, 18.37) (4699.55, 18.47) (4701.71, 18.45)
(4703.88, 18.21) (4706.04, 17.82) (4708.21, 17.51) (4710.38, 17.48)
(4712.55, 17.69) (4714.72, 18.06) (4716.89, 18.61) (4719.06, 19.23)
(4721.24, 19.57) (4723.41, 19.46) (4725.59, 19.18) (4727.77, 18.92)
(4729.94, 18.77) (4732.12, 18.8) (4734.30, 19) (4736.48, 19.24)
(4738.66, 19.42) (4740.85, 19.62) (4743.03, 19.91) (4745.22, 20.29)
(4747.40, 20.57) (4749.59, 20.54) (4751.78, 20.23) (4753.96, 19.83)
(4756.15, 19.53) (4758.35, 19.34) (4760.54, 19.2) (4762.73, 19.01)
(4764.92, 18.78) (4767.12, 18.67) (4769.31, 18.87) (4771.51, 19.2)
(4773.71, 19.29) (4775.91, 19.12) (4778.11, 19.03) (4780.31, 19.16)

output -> 2034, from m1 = 16.2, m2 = 18.63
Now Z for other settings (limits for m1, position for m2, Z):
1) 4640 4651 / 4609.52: 1315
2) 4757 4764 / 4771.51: 0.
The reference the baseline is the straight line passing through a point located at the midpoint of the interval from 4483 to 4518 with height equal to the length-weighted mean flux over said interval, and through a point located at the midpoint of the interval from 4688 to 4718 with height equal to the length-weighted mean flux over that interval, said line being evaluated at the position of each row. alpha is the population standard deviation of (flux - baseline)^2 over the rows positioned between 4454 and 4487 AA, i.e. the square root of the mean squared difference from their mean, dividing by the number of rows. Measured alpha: 2.2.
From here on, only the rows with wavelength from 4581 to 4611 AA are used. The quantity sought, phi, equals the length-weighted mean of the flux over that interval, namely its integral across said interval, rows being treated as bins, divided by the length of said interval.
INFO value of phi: 18.4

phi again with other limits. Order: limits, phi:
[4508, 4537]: 17.8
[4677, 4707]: 18.1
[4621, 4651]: 18.7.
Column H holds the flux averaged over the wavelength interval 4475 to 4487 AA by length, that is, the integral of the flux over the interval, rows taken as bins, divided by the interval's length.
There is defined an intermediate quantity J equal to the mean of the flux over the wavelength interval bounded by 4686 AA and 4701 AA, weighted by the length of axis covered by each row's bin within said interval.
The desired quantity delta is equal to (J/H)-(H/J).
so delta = 0.10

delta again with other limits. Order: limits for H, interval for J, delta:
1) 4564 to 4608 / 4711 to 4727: 0.02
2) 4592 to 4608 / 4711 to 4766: 0.12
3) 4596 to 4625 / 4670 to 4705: -0.11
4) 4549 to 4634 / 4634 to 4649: -0.10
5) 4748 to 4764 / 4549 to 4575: -0.07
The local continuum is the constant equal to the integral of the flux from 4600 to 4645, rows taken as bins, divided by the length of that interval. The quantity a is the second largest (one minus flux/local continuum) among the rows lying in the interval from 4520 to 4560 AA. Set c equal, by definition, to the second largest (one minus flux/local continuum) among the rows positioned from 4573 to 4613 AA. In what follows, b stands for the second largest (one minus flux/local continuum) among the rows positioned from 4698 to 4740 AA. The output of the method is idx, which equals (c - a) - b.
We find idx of -0.15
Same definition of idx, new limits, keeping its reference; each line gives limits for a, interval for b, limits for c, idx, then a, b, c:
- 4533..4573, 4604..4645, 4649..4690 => -0.11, 0.12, 0.060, 0.077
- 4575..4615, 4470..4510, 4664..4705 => -0.10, 0.07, 0.108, 0.077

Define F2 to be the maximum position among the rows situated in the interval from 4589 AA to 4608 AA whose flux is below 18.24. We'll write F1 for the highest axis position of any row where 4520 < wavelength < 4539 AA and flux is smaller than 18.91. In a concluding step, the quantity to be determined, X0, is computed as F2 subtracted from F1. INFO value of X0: -63.1 AA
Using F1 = 4537.91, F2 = 4601.04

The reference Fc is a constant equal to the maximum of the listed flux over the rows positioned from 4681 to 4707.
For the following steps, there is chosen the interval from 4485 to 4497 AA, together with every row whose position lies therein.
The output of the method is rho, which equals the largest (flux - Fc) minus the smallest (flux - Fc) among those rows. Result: 0.4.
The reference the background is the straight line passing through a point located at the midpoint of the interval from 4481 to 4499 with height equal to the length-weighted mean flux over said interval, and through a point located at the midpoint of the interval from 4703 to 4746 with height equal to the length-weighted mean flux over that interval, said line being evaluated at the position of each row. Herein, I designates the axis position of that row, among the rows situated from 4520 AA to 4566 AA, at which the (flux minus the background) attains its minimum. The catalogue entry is 4533.73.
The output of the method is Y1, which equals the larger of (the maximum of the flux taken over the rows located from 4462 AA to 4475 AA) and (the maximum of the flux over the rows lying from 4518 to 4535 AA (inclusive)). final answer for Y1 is 18.5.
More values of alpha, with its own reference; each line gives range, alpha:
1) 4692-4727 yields 0.7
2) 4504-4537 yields 1.0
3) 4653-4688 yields 0.2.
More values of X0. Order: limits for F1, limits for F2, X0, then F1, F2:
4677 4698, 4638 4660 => 45.2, 4697.38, 4652.17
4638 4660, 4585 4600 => 59.7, 4658.61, 4598.92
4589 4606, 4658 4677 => -64.1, 4605.28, 4669.34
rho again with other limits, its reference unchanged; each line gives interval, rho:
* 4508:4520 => 0.3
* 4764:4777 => 0.6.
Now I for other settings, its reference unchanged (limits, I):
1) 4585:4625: 4594.69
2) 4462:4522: 4463.30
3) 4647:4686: 4682.26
